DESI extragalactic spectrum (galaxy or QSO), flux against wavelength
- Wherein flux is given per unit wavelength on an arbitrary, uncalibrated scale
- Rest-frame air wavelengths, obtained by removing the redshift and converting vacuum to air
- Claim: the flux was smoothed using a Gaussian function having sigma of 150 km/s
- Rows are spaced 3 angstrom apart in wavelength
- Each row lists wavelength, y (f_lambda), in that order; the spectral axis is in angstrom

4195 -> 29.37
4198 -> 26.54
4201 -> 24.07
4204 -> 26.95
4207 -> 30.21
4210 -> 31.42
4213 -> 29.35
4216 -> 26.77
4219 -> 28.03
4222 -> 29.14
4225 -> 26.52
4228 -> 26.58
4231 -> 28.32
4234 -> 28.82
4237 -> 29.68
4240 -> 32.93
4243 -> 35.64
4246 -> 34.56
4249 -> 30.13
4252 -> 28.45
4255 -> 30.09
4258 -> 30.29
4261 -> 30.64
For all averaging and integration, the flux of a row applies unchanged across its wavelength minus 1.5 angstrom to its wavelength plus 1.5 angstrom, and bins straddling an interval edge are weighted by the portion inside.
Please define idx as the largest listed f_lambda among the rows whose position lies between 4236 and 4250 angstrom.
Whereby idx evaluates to 35.64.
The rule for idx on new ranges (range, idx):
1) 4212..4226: 29.35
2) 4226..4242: 32.93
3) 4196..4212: 31.42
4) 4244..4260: 34.56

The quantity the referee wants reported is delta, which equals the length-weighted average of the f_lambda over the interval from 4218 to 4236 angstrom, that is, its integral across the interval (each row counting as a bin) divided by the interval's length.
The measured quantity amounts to 27.9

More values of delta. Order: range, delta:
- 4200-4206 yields 26.0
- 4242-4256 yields 31.7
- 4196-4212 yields 27.9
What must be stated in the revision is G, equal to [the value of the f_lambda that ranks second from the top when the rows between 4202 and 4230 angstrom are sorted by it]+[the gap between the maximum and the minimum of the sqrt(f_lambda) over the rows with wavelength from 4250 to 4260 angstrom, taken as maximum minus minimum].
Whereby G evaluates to 30.4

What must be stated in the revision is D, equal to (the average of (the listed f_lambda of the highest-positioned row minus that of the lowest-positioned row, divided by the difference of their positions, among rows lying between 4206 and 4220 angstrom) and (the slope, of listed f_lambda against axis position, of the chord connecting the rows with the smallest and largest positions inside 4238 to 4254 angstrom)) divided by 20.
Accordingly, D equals -0.0139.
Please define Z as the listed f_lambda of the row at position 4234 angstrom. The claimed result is 28.82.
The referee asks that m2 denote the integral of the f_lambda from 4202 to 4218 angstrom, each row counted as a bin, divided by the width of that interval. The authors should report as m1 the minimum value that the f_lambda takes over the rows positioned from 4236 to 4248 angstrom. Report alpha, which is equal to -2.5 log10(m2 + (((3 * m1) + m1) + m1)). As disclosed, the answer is -5.62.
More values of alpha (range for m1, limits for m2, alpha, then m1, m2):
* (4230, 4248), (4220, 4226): -5.57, 28.32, 28.0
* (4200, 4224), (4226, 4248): -5.45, 24.07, 30.8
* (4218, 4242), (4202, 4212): -5.52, 26.52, 29.2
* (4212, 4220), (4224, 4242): -5.53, 26.77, 29.1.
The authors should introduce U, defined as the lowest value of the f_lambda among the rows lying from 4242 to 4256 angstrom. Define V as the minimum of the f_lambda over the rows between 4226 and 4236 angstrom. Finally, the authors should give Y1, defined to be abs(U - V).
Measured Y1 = 1.9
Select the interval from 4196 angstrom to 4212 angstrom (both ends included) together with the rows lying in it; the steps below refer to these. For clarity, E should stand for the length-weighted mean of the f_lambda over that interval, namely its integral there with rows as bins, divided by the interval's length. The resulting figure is 27.9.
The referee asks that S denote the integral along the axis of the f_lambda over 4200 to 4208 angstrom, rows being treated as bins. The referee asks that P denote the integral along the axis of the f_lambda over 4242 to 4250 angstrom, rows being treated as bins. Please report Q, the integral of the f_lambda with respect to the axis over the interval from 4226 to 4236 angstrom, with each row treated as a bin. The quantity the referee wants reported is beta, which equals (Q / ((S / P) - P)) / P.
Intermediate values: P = 268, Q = 279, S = 217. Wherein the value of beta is -0.0039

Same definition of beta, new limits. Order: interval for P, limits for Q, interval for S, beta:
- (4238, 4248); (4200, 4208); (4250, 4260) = -0.0019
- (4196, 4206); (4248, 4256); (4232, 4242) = -0.0034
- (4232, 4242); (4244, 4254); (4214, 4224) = -0.0033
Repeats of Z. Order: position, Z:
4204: 26.95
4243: 35.64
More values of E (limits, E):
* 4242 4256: 31.7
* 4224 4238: 28.0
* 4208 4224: 28.9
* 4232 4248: 32.1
